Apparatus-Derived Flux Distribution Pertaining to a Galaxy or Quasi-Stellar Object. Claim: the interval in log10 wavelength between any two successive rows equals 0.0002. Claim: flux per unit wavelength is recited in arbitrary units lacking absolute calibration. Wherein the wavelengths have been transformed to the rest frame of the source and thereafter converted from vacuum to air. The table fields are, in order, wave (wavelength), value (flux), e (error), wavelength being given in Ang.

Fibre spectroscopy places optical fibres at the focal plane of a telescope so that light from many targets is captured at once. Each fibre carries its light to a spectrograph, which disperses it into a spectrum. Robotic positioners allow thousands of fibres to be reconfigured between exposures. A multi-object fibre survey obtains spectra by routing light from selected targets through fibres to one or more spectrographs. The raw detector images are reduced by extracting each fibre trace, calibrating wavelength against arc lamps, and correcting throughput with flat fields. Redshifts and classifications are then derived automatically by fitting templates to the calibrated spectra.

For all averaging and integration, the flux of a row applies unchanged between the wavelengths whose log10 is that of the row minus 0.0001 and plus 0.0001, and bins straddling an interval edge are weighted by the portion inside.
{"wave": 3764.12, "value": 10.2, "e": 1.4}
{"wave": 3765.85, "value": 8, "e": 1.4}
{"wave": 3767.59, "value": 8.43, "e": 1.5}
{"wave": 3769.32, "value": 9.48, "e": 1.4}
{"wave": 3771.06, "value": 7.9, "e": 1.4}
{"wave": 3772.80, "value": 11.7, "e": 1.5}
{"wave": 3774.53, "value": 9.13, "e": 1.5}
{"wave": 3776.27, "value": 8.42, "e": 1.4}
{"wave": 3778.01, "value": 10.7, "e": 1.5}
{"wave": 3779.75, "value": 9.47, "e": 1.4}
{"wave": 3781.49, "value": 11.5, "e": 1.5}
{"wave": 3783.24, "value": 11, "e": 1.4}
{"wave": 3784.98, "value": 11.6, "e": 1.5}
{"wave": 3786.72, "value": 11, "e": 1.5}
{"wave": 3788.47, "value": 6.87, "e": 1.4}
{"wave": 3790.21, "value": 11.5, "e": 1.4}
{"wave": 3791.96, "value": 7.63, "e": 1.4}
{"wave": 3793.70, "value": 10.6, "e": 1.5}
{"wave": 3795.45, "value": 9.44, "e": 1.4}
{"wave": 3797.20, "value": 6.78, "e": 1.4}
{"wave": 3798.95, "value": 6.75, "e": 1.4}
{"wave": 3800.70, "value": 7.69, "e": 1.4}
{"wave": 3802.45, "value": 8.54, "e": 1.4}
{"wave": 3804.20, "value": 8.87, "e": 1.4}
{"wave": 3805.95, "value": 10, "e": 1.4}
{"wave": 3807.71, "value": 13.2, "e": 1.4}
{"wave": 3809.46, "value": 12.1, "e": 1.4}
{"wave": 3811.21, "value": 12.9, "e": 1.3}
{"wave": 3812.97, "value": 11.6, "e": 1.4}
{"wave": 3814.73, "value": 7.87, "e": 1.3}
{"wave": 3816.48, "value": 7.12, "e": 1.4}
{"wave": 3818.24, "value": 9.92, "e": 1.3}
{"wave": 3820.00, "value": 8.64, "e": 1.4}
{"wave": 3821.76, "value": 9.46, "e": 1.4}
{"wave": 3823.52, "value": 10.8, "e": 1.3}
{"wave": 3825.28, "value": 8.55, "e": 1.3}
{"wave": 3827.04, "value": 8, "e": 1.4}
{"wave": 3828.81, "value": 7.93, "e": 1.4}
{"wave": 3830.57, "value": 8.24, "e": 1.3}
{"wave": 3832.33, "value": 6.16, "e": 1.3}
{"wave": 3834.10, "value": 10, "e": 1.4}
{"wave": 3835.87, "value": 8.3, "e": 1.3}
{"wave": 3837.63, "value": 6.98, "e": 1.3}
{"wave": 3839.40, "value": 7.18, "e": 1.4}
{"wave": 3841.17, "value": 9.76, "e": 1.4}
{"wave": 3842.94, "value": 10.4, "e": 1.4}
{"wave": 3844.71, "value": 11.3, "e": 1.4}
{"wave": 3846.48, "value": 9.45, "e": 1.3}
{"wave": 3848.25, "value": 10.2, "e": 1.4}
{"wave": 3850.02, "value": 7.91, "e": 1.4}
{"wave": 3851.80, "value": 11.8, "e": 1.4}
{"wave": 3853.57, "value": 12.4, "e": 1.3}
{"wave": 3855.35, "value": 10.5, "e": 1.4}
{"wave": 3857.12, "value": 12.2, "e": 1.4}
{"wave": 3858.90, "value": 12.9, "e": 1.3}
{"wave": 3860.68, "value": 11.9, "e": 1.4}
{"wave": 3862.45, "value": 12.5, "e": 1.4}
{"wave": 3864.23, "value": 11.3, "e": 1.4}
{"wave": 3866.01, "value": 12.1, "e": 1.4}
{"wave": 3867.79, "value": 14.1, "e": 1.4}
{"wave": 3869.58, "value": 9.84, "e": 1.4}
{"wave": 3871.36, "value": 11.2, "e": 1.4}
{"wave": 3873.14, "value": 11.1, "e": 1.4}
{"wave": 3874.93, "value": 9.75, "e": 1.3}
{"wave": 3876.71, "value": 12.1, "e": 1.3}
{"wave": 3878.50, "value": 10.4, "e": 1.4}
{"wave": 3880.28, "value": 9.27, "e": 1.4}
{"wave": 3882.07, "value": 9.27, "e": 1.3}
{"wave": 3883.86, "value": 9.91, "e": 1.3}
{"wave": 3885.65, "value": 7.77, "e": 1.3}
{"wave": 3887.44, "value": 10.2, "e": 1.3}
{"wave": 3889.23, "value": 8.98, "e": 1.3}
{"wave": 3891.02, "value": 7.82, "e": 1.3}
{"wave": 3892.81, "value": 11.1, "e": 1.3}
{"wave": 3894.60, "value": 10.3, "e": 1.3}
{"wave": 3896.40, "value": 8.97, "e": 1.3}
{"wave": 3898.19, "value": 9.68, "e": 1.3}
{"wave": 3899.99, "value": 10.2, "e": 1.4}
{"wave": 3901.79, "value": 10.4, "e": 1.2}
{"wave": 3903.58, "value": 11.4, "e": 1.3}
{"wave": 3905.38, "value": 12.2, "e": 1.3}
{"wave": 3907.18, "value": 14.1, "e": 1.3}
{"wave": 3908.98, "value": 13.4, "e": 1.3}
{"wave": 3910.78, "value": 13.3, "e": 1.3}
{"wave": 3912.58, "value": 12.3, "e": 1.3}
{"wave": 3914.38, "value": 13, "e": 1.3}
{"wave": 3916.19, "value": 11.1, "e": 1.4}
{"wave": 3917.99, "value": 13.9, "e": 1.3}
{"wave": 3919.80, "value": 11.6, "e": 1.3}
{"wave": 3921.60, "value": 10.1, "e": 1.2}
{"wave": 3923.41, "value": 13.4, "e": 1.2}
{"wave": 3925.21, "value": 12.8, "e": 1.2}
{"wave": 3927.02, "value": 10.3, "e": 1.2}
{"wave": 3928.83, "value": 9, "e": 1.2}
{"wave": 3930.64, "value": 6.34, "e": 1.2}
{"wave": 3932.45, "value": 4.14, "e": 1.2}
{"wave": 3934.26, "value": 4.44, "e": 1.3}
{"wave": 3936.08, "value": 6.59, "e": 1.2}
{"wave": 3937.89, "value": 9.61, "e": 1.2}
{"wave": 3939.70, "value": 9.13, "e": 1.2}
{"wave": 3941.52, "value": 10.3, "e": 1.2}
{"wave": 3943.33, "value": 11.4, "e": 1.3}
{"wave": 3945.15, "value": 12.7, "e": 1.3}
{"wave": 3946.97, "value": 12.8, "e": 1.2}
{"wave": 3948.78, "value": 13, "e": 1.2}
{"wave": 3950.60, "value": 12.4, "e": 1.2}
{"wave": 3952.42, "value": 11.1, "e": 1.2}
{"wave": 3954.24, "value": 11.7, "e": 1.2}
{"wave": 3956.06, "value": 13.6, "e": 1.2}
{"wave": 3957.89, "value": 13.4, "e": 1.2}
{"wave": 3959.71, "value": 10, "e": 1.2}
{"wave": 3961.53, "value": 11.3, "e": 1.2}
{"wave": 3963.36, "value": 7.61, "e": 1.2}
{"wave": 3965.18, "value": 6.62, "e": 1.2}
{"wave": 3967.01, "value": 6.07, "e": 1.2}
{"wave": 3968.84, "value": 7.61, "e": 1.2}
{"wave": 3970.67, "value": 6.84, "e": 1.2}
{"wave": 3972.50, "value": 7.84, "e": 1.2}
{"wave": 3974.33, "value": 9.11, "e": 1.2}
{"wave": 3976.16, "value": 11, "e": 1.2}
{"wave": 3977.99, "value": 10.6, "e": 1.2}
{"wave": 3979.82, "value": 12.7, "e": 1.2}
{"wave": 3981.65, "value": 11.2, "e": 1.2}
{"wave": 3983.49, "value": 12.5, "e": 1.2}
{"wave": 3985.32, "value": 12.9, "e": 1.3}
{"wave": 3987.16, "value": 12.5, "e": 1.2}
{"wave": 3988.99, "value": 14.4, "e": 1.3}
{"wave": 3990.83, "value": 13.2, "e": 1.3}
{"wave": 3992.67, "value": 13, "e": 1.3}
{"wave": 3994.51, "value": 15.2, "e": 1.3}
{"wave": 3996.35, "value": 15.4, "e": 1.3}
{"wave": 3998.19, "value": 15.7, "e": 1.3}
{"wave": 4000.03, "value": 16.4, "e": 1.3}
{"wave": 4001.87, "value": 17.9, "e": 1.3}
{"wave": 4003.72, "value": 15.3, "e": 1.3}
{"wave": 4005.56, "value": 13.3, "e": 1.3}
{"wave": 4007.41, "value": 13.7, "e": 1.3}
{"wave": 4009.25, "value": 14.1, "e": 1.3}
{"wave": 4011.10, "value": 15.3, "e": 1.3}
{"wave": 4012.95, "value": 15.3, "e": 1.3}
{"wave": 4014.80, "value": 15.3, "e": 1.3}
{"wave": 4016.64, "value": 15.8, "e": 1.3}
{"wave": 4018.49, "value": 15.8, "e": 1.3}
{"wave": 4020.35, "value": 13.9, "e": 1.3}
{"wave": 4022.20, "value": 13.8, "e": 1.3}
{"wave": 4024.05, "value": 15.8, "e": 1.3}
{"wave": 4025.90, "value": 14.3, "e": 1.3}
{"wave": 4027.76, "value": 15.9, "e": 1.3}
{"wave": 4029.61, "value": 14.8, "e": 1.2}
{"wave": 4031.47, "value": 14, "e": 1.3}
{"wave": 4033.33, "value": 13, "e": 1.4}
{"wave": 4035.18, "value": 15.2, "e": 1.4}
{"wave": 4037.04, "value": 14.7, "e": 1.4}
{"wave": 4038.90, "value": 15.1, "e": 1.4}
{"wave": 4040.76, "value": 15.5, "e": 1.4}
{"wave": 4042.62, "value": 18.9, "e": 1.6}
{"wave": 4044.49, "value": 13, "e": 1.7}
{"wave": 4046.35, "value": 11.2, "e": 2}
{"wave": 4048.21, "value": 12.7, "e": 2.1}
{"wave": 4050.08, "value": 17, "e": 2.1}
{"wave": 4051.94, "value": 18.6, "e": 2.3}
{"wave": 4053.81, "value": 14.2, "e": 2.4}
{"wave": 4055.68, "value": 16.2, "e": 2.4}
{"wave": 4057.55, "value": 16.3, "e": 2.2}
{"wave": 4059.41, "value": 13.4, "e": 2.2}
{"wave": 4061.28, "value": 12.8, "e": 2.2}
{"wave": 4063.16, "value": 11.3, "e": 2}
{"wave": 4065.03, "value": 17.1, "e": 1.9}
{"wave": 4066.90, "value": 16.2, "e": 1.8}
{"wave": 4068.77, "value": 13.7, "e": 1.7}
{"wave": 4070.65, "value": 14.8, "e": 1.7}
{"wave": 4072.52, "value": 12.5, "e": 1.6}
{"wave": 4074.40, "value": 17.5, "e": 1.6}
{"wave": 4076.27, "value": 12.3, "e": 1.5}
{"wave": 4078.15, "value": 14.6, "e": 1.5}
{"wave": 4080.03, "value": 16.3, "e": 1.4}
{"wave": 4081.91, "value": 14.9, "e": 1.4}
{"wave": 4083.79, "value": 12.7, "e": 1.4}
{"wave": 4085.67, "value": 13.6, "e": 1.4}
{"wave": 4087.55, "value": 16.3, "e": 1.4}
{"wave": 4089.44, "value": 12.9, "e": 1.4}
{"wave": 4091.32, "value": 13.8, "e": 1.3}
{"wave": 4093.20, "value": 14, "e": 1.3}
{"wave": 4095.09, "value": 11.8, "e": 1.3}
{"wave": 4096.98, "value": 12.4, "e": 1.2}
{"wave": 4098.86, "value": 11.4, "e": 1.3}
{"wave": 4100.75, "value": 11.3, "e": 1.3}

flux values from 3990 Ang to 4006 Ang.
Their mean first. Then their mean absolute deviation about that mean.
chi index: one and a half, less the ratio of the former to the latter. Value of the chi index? -11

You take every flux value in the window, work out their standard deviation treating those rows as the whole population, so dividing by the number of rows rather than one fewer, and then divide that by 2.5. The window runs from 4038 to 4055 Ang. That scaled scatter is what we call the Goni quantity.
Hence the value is 1.0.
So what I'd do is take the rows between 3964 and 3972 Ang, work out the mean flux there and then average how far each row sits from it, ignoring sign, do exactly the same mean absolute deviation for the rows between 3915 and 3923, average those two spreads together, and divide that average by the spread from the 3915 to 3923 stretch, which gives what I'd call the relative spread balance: 0.70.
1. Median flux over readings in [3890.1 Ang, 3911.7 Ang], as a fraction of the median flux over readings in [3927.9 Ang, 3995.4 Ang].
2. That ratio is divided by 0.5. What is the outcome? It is 1.9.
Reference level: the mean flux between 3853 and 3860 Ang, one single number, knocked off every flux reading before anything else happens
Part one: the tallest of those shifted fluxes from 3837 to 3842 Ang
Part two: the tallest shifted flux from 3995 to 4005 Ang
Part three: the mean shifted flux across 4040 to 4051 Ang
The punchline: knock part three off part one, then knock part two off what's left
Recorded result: -11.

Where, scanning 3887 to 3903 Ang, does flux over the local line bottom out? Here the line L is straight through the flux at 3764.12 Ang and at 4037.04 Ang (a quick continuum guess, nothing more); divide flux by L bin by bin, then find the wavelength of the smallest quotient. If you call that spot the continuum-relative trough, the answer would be 3891.02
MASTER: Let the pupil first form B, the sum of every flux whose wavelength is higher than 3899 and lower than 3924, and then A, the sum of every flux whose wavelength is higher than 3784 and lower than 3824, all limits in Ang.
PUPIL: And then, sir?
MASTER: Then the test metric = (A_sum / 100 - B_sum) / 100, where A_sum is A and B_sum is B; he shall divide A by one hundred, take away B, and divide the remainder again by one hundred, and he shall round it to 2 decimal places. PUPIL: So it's -1.68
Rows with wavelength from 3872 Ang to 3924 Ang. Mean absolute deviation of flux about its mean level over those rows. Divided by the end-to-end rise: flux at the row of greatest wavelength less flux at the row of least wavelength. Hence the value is 0.6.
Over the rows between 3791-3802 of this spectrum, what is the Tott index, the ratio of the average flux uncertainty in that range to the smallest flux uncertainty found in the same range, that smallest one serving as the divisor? 1.01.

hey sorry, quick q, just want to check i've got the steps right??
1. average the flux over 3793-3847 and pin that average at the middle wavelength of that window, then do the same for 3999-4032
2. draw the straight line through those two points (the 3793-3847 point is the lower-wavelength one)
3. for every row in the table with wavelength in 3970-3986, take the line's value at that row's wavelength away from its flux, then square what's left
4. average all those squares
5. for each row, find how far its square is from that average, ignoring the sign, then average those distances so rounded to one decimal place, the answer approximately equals 13.0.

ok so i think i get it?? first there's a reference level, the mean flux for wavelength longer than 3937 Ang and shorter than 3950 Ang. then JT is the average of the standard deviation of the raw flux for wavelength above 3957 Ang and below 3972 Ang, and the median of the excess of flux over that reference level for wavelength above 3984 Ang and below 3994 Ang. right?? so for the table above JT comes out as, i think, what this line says 2.1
